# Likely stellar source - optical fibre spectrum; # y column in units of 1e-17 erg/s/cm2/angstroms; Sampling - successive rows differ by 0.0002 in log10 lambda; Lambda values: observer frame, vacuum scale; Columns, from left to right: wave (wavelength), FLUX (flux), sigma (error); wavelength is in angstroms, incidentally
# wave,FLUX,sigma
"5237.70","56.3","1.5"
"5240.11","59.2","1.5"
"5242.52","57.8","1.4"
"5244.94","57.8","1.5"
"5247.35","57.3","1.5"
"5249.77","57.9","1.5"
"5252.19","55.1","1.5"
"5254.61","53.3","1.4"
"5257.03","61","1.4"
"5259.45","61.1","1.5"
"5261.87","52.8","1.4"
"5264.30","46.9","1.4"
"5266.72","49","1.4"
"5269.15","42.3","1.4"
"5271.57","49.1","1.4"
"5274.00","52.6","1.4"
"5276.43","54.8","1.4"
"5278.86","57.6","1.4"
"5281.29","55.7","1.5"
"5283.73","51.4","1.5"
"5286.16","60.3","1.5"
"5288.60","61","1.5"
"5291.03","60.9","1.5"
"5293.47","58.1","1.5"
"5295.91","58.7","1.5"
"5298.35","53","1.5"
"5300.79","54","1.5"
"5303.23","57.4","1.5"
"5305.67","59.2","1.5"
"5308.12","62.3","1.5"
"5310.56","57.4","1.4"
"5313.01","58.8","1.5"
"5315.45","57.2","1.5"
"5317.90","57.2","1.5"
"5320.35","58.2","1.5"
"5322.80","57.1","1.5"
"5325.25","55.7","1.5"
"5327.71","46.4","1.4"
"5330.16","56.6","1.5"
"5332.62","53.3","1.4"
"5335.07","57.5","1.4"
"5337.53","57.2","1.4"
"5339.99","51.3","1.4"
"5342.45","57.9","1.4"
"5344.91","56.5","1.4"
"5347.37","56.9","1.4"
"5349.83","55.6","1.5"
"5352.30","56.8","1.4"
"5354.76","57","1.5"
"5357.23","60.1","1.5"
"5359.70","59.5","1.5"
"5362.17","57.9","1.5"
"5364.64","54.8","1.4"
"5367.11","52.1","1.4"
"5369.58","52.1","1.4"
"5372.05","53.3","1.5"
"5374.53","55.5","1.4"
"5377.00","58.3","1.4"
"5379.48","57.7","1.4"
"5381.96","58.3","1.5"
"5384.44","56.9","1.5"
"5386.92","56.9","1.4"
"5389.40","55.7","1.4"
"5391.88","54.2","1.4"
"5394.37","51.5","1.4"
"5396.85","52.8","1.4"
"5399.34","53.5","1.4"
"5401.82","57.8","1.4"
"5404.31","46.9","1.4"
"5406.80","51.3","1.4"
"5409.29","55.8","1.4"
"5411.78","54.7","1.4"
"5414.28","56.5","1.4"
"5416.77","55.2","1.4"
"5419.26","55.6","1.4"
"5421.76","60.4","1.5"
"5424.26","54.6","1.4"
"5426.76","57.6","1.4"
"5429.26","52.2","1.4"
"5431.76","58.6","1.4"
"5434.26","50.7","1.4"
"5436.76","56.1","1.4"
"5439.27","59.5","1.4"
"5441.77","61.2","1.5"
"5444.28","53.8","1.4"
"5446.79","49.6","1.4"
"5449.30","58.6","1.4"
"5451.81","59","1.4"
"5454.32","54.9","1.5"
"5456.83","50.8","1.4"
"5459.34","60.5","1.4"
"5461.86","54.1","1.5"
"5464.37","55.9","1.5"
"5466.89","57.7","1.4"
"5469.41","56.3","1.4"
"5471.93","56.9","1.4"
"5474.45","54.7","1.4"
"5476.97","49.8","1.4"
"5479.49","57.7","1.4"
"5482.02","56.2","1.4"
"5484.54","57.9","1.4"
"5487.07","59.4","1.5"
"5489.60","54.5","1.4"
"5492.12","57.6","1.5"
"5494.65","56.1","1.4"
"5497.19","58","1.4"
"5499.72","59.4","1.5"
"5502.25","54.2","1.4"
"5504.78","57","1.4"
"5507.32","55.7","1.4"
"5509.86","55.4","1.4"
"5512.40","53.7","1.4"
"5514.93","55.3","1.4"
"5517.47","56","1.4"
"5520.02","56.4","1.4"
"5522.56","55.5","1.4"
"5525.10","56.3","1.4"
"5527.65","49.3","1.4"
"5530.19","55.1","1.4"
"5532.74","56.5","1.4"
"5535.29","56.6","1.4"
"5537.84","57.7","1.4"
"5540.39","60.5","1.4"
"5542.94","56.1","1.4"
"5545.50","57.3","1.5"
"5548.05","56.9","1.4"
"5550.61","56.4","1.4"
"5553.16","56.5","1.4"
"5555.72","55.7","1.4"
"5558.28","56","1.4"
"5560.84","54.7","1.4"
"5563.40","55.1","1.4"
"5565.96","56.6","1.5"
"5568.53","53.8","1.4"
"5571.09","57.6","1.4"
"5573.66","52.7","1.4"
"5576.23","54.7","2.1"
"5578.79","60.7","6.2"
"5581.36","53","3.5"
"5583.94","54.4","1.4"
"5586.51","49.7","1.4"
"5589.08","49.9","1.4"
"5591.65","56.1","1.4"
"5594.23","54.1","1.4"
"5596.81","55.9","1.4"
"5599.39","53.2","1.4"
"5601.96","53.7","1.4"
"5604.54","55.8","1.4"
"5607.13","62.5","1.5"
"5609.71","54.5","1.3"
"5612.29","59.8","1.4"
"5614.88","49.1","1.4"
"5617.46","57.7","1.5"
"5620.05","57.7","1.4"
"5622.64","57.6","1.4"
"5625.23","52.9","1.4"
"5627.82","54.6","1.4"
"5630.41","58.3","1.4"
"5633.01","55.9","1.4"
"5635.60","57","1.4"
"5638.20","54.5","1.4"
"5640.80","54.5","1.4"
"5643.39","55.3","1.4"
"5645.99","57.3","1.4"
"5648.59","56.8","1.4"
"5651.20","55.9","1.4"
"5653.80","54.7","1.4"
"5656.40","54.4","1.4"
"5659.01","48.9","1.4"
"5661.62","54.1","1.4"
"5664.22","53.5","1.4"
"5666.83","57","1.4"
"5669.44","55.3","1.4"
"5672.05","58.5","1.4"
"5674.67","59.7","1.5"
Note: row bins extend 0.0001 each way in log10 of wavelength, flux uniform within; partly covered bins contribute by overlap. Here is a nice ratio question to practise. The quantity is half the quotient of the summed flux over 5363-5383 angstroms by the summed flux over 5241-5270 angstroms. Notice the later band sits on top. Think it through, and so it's 0.34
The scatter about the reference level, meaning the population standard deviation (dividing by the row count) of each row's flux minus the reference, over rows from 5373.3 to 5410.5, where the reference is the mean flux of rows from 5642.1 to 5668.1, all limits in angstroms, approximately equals 3.1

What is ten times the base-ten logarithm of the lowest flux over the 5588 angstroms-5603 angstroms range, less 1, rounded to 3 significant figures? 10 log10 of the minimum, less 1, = 16.0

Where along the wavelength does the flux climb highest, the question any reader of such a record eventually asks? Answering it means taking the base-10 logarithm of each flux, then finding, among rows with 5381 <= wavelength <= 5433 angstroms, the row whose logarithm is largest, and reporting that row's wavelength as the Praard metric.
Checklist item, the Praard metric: 5421.76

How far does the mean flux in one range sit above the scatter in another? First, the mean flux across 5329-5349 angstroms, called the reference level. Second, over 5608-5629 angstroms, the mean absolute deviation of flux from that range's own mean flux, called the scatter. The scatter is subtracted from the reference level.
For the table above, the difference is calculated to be 53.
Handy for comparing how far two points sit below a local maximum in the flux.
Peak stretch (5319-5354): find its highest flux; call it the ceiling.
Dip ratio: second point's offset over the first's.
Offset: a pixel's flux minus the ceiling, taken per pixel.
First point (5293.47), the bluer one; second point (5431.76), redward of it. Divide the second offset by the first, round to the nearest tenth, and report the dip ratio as -4.0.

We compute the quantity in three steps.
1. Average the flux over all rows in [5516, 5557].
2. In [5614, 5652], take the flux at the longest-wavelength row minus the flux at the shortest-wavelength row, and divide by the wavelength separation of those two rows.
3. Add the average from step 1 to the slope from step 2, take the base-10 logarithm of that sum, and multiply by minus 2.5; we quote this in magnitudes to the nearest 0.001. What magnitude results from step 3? -4.377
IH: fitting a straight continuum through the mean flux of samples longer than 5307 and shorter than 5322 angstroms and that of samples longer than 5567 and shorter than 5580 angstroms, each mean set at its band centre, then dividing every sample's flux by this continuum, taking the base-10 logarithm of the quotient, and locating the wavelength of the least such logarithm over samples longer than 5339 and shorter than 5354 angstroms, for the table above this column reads 5339.99 angstroms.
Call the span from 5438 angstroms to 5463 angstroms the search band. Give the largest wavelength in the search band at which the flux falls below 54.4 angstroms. 5461.86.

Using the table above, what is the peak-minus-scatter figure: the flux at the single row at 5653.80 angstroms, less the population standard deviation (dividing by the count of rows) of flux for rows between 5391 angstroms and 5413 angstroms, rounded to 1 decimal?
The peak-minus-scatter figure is 51.8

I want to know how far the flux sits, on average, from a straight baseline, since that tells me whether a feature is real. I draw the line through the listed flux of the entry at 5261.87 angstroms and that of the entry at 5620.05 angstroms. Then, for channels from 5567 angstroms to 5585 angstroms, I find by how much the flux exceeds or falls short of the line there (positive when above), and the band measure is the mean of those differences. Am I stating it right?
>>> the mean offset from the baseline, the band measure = -1.8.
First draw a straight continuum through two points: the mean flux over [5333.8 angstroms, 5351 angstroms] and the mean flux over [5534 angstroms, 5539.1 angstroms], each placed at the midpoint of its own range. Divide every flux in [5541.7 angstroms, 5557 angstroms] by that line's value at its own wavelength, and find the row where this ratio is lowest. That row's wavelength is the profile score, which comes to 5555.72 angstroms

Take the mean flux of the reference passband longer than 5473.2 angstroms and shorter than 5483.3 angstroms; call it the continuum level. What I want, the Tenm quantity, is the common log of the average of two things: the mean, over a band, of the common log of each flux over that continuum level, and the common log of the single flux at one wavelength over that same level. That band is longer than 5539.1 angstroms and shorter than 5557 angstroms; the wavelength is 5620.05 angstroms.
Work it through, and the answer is -1.67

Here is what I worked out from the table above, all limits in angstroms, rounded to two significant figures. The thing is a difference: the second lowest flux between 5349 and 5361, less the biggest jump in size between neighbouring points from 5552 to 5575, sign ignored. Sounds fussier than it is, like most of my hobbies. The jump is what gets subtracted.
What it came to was 52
